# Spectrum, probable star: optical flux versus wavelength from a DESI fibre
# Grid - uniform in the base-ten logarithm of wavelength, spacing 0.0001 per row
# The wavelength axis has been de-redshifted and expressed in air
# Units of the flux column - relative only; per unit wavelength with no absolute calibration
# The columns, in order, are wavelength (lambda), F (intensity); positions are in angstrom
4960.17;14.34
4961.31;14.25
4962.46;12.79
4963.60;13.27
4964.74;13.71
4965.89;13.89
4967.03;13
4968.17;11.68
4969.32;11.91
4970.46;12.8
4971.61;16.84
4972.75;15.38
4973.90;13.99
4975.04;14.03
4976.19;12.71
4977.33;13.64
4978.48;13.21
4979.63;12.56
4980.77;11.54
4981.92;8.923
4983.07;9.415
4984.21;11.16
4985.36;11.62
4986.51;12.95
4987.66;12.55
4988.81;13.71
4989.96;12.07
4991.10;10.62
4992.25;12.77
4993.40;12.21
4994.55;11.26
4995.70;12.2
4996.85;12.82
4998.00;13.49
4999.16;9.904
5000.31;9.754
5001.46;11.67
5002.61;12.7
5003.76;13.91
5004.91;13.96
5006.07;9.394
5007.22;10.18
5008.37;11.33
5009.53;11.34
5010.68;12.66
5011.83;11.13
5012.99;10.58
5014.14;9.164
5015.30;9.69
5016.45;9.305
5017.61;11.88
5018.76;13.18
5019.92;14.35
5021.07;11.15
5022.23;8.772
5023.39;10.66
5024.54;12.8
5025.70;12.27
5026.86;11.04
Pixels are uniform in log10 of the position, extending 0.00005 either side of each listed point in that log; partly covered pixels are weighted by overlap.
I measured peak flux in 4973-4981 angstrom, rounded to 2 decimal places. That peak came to 14.03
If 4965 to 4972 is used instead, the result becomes 16.84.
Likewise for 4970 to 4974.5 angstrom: 16.84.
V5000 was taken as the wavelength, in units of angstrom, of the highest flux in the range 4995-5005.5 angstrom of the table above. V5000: 5004.91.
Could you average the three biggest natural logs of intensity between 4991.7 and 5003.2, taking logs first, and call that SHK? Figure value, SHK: 2.57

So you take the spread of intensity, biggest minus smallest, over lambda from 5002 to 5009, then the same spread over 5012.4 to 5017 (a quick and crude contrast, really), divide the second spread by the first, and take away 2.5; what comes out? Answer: -2.19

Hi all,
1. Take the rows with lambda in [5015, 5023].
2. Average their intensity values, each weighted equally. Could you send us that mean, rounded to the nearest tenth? 11.2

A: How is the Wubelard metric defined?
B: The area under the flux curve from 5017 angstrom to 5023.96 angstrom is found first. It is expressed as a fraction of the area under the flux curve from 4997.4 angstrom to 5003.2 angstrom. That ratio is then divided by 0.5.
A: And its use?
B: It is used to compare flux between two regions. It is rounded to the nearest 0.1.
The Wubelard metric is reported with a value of 2.4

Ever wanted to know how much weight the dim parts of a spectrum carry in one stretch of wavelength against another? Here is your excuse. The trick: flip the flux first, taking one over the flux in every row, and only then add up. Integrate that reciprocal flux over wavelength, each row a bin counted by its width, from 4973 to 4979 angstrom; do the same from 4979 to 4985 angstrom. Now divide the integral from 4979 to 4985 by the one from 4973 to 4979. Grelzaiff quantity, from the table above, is 1.28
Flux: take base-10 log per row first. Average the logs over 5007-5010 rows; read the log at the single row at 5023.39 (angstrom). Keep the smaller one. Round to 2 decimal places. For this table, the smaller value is 1.03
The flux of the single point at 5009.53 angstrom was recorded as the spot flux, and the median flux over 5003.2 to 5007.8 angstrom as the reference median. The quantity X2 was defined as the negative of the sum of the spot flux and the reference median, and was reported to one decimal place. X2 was -23.4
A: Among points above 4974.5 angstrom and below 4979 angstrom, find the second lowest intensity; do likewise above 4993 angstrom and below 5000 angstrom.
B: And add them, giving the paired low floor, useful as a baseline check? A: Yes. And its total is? 24.5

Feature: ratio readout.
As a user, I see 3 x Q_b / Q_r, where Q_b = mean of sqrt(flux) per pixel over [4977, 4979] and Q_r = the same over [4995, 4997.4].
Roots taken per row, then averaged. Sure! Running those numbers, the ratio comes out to 3.11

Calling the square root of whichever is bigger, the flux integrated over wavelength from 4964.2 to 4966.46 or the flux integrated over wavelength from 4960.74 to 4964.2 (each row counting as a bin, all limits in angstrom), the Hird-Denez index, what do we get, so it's 6.8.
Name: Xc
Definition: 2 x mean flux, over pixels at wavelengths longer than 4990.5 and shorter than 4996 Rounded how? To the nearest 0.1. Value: 23.6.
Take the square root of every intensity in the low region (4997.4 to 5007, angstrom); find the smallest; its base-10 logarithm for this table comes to 0.486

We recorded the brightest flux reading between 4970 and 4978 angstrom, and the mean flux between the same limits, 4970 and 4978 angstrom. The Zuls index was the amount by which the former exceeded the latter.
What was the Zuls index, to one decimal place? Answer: 2.6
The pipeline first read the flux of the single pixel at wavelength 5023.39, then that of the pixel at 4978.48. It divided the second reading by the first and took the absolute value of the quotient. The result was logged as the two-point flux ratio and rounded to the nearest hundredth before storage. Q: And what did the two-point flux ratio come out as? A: 1.24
